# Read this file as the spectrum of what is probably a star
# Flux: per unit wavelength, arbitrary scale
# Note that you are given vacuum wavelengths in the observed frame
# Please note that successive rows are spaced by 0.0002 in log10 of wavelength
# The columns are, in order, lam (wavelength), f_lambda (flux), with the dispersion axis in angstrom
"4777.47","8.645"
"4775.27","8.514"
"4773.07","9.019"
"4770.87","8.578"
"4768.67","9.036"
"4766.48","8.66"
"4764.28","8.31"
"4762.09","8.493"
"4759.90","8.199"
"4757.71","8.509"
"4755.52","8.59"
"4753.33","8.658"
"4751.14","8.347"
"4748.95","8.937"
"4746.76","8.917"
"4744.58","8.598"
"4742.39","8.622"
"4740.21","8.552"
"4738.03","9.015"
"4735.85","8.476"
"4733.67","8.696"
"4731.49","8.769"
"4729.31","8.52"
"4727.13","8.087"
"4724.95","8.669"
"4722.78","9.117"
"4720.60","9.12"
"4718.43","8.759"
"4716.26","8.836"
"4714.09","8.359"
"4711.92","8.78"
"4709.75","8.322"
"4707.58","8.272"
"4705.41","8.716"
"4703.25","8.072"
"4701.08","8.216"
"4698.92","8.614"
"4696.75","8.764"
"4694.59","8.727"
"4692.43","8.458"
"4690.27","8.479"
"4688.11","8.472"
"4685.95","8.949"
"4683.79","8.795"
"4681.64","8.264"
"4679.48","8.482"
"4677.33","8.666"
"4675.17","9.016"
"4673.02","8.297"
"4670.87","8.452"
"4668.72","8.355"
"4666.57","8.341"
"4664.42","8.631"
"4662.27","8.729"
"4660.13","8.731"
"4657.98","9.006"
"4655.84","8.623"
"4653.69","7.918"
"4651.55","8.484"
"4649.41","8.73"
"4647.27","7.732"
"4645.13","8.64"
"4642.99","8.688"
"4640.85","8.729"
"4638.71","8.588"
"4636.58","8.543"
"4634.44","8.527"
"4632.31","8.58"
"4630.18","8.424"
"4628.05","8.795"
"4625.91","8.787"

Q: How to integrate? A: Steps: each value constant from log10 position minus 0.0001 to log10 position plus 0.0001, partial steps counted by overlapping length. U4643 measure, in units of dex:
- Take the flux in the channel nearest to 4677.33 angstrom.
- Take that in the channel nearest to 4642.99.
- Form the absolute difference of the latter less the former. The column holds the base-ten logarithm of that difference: -1.66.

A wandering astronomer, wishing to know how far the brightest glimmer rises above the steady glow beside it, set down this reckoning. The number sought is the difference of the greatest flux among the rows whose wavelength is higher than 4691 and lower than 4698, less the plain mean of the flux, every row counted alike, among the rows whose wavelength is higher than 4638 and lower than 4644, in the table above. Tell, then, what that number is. 0.10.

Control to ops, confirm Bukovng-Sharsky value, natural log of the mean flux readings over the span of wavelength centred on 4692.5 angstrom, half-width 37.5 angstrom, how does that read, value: 2.15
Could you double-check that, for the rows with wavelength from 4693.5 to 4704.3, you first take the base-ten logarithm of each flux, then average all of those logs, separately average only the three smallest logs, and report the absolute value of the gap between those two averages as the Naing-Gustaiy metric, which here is 0.009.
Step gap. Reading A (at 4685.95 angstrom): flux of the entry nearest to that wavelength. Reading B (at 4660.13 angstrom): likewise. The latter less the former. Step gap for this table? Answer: -0.2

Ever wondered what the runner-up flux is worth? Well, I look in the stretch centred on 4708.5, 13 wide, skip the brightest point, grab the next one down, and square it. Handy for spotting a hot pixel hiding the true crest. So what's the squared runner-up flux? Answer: 76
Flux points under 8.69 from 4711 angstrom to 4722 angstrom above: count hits 1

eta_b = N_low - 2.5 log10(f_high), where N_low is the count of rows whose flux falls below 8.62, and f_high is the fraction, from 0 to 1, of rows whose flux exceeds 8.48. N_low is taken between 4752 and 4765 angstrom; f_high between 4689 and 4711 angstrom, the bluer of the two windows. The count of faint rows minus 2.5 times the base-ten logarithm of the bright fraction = 6.0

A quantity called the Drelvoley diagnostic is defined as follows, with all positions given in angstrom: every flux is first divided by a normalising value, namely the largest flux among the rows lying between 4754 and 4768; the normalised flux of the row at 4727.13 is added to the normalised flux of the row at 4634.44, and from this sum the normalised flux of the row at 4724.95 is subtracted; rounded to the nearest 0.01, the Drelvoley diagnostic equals 0.92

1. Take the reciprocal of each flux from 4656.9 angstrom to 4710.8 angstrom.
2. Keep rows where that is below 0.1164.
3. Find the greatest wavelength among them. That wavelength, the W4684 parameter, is 4705.41 angstrom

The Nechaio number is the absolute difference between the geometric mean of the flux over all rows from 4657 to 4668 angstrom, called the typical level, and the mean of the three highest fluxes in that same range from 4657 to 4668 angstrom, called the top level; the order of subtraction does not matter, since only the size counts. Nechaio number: 0.14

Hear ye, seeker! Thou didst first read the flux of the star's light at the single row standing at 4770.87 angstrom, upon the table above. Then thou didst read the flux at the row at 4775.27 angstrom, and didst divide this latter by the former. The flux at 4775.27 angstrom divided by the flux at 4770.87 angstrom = 0.99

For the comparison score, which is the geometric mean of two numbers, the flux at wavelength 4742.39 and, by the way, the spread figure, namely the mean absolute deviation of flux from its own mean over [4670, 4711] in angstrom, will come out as 1.35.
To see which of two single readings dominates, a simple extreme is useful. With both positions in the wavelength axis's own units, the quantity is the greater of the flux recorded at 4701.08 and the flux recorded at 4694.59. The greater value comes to 8.73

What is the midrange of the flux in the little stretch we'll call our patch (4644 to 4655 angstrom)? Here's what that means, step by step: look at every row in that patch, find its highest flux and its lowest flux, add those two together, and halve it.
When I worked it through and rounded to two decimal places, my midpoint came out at 8.23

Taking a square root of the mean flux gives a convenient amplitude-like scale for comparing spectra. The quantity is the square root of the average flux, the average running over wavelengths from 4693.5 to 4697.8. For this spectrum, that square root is 2.96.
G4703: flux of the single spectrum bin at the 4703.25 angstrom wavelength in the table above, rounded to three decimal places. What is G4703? 8.072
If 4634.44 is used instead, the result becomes 8.527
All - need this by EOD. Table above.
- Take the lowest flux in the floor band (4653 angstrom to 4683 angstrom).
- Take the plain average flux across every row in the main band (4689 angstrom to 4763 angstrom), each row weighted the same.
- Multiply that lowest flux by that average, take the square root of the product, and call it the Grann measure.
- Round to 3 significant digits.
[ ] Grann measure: 8.25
